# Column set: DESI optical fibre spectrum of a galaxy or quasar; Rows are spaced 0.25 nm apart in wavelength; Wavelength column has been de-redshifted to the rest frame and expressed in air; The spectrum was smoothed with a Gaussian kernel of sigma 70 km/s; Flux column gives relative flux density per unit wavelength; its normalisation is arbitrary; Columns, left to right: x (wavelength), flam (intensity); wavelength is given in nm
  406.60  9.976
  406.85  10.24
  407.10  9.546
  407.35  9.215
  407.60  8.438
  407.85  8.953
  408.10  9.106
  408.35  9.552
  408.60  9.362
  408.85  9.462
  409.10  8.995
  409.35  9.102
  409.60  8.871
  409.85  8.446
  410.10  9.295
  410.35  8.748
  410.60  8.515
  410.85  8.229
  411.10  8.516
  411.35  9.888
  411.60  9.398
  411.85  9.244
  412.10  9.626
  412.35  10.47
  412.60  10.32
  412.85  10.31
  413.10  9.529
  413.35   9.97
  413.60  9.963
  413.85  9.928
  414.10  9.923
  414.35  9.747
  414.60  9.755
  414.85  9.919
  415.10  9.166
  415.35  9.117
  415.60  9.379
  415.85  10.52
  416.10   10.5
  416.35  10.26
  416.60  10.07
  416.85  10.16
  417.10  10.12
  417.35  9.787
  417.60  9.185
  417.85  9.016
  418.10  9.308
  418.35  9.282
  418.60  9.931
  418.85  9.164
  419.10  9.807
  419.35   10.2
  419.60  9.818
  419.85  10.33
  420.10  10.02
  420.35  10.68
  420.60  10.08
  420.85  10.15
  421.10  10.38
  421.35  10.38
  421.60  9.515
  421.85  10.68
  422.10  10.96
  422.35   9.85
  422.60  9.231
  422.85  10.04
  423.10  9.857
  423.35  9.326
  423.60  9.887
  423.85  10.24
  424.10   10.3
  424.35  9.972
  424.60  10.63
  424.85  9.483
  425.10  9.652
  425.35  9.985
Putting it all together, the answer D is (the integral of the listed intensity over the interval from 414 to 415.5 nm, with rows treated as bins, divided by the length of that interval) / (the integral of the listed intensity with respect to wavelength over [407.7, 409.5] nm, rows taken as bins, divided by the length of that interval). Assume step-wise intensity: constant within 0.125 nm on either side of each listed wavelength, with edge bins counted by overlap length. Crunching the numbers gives 1.04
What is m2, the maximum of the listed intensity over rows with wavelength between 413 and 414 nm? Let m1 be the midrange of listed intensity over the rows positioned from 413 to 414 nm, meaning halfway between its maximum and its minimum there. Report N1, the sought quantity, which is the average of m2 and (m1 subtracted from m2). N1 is 5.1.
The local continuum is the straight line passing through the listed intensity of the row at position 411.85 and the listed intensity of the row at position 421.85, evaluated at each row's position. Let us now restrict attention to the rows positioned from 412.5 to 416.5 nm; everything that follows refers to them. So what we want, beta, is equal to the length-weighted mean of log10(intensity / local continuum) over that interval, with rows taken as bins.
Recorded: 0.012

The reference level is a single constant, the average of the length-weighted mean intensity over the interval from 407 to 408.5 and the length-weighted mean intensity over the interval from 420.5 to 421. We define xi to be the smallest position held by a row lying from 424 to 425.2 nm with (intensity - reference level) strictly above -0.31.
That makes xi 424.10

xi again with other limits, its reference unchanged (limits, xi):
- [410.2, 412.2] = 411.35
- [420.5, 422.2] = 420.60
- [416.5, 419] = 416.60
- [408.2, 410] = 408.35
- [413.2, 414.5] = 413.35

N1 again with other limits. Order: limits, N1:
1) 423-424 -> 5.3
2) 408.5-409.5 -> 4.8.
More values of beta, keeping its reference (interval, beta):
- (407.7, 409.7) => 0.018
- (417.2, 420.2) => -0.025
